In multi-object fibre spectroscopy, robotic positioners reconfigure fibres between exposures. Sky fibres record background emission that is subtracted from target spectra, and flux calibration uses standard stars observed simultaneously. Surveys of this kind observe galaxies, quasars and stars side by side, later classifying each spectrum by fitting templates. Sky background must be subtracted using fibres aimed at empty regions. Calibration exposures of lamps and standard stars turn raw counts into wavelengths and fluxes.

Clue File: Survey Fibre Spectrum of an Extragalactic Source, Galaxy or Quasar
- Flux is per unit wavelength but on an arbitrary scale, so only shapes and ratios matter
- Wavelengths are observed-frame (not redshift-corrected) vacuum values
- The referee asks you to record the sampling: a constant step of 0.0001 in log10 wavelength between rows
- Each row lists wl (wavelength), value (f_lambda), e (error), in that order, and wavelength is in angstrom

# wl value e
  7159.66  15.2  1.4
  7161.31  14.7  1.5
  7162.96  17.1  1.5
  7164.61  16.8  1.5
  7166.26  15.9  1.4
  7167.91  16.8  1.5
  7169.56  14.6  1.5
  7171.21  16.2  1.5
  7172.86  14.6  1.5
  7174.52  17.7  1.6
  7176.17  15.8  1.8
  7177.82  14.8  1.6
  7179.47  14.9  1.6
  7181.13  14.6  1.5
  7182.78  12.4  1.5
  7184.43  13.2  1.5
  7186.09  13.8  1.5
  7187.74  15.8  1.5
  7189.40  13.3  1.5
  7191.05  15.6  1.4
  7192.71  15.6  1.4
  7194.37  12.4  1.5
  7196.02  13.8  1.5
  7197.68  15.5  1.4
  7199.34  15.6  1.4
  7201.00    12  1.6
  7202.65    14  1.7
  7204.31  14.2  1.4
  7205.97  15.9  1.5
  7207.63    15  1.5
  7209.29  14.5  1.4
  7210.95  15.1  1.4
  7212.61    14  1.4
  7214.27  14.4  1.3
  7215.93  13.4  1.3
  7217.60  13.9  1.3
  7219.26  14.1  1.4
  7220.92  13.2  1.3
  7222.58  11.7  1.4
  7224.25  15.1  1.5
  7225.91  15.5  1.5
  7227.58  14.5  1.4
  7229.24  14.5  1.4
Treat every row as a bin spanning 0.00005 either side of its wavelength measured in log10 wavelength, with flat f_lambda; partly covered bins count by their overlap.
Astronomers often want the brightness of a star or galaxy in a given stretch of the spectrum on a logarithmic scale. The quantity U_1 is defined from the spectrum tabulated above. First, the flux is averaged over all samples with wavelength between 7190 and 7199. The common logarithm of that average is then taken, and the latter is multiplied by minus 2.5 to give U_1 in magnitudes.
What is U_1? -2.91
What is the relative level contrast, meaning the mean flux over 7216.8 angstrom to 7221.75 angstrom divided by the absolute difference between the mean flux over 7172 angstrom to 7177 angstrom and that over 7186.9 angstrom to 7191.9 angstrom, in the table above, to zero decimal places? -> 12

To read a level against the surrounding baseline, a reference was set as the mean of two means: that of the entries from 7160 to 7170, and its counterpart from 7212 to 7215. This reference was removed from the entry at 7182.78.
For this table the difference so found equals -2.7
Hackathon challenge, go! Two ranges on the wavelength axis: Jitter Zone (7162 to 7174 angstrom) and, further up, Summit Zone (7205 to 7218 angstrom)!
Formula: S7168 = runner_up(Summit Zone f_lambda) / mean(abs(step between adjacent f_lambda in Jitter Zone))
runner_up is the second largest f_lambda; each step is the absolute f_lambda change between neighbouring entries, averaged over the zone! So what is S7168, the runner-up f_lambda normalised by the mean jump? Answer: 12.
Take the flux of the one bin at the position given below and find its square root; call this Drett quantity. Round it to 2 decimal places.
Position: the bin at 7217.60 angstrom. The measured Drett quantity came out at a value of 3.73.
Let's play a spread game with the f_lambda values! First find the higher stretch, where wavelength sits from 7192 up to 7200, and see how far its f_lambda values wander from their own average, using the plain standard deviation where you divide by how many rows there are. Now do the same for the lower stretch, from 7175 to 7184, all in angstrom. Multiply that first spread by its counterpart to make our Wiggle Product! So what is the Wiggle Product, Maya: 1.5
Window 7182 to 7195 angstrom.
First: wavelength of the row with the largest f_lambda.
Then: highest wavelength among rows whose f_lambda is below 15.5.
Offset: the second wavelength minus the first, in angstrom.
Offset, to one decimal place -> 6.6 angstrom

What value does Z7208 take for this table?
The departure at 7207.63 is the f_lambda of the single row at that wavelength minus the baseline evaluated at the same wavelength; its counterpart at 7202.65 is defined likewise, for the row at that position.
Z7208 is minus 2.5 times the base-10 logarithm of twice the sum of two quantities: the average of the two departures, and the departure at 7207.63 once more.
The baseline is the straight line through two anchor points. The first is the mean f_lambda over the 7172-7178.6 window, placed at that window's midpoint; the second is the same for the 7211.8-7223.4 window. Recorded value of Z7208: -1.0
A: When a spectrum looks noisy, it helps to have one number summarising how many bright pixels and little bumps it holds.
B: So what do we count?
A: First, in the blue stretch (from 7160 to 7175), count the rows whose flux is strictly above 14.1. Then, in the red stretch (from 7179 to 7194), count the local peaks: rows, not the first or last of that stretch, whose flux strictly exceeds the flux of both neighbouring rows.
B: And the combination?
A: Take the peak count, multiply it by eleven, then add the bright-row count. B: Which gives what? 20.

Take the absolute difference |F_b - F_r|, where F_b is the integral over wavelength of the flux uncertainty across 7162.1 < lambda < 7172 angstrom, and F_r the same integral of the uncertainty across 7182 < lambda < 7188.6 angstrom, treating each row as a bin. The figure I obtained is 4.8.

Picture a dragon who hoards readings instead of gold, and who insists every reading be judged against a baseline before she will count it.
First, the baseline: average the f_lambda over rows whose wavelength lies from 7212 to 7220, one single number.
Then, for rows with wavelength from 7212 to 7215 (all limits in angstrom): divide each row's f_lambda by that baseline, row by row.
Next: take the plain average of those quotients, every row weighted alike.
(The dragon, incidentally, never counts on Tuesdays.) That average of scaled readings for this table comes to 1.02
